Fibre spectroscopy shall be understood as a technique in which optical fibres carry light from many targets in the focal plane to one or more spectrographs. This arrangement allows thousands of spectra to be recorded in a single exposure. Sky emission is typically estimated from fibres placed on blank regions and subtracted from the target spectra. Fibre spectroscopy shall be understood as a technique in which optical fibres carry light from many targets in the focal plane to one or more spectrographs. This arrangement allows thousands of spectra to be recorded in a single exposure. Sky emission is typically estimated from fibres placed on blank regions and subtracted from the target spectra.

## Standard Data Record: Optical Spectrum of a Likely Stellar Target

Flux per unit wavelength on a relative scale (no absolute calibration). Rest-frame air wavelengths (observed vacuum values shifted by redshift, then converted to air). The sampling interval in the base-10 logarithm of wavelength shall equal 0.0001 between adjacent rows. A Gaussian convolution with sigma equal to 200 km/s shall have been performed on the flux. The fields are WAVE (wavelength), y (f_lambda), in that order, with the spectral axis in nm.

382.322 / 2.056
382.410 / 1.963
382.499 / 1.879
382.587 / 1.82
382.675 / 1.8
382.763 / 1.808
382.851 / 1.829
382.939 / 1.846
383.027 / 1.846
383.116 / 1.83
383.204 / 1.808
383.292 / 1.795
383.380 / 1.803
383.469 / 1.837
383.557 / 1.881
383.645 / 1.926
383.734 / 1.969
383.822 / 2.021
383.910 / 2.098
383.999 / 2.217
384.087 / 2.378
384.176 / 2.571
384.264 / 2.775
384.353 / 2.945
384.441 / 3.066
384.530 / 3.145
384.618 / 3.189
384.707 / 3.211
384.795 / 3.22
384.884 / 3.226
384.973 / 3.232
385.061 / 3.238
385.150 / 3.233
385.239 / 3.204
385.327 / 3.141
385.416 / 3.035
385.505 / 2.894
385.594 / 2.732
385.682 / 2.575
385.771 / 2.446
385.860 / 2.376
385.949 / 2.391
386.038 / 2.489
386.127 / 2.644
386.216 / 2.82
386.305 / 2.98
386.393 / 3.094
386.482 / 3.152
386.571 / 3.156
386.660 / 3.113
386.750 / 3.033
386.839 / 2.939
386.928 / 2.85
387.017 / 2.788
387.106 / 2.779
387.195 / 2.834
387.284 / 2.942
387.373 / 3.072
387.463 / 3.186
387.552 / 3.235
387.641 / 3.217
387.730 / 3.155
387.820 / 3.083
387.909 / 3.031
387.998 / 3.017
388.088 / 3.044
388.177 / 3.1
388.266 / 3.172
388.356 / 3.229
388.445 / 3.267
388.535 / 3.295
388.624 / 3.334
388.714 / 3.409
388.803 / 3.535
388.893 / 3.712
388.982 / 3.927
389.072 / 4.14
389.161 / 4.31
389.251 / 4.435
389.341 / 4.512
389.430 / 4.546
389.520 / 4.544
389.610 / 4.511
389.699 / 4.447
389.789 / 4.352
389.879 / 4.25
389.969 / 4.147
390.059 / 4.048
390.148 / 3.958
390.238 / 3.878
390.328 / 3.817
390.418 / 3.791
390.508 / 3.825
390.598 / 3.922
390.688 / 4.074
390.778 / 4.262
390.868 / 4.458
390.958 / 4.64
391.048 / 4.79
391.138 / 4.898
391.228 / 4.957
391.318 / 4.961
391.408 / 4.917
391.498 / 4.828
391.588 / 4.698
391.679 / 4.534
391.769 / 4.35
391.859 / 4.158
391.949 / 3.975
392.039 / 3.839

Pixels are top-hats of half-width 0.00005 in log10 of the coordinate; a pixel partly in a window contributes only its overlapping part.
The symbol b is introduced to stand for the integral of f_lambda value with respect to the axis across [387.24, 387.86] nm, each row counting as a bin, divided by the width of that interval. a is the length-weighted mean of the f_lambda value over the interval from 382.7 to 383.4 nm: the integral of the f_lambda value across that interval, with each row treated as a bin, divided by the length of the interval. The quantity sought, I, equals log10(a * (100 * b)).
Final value 2.76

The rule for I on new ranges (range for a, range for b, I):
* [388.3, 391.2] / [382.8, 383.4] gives 2.87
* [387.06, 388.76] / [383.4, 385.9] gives 2.93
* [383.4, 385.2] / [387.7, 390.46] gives 3.00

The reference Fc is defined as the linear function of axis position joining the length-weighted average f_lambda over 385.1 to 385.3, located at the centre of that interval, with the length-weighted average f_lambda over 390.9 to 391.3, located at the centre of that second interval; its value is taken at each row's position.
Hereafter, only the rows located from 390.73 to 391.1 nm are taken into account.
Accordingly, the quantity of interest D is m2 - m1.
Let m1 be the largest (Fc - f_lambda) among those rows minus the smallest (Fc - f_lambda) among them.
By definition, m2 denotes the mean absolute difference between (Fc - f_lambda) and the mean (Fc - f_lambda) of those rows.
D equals -0.3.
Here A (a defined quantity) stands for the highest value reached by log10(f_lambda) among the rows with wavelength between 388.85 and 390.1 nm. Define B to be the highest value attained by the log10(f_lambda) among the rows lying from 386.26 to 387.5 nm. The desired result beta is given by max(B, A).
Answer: 0.66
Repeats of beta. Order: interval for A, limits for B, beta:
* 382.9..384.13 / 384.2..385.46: 0.51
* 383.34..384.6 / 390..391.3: 0.70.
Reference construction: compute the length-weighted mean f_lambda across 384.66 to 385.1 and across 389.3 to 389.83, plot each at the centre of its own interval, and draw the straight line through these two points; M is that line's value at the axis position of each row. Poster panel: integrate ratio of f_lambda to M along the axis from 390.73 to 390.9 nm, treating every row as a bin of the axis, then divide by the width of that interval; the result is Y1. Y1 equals 0.90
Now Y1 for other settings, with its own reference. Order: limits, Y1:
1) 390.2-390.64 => 0.81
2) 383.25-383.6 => 0.65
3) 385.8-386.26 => 0.72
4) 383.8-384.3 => 0.78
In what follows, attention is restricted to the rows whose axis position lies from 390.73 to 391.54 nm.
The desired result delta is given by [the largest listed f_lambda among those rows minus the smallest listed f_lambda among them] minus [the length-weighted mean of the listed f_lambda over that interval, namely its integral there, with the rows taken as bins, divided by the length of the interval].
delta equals -4.0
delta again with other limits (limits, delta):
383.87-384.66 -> -1.6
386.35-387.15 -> -2.6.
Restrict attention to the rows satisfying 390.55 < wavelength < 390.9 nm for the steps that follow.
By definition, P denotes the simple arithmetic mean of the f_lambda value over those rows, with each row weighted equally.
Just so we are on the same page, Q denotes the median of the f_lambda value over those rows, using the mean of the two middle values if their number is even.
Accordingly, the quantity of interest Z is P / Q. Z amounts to 1.00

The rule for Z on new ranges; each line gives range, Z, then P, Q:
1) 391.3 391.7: 0.99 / 4.8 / 4.8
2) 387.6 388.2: 1.00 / 3.1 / 3.1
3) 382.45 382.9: 1.00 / 1.8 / 1.8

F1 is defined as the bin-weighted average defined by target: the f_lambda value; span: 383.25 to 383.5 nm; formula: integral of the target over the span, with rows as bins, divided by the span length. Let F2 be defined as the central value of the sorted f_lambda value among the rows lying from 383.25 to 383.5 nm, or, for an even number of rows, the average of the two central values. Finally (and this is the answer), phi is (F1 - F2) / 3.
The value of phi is 0.001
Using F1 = 1.8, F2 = 1.8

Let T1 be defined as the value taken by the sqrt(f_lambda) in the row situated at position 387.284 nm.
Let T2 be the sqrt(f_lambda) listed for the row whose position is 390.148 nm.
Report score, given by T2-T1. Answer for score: 0.3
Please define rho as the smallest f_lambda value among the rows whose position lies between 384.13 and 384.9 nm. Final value 2.571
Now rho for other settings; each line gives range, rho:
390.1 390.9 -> 3.791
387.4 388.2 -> 3.017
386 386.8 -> 2.489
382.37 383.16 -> 1.8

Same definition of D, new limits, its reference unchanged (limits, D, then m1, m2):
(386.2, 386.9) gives -0.2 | 0.31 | 0.09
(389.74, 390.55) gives -0.5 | 0.73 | 0.22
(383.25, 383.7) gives 0.0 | 0.05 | 0.02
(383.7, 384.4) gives -0.6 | 0.81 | 0.25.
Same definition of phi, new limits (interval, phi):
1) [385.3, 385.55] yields -0.010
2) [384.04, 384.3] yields -0.001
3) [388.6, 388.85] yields 0.007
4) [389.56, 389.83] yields -0.002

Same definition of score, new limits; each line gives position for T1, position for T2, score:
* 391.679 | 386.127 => -0.5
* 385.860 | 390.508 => 0.4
